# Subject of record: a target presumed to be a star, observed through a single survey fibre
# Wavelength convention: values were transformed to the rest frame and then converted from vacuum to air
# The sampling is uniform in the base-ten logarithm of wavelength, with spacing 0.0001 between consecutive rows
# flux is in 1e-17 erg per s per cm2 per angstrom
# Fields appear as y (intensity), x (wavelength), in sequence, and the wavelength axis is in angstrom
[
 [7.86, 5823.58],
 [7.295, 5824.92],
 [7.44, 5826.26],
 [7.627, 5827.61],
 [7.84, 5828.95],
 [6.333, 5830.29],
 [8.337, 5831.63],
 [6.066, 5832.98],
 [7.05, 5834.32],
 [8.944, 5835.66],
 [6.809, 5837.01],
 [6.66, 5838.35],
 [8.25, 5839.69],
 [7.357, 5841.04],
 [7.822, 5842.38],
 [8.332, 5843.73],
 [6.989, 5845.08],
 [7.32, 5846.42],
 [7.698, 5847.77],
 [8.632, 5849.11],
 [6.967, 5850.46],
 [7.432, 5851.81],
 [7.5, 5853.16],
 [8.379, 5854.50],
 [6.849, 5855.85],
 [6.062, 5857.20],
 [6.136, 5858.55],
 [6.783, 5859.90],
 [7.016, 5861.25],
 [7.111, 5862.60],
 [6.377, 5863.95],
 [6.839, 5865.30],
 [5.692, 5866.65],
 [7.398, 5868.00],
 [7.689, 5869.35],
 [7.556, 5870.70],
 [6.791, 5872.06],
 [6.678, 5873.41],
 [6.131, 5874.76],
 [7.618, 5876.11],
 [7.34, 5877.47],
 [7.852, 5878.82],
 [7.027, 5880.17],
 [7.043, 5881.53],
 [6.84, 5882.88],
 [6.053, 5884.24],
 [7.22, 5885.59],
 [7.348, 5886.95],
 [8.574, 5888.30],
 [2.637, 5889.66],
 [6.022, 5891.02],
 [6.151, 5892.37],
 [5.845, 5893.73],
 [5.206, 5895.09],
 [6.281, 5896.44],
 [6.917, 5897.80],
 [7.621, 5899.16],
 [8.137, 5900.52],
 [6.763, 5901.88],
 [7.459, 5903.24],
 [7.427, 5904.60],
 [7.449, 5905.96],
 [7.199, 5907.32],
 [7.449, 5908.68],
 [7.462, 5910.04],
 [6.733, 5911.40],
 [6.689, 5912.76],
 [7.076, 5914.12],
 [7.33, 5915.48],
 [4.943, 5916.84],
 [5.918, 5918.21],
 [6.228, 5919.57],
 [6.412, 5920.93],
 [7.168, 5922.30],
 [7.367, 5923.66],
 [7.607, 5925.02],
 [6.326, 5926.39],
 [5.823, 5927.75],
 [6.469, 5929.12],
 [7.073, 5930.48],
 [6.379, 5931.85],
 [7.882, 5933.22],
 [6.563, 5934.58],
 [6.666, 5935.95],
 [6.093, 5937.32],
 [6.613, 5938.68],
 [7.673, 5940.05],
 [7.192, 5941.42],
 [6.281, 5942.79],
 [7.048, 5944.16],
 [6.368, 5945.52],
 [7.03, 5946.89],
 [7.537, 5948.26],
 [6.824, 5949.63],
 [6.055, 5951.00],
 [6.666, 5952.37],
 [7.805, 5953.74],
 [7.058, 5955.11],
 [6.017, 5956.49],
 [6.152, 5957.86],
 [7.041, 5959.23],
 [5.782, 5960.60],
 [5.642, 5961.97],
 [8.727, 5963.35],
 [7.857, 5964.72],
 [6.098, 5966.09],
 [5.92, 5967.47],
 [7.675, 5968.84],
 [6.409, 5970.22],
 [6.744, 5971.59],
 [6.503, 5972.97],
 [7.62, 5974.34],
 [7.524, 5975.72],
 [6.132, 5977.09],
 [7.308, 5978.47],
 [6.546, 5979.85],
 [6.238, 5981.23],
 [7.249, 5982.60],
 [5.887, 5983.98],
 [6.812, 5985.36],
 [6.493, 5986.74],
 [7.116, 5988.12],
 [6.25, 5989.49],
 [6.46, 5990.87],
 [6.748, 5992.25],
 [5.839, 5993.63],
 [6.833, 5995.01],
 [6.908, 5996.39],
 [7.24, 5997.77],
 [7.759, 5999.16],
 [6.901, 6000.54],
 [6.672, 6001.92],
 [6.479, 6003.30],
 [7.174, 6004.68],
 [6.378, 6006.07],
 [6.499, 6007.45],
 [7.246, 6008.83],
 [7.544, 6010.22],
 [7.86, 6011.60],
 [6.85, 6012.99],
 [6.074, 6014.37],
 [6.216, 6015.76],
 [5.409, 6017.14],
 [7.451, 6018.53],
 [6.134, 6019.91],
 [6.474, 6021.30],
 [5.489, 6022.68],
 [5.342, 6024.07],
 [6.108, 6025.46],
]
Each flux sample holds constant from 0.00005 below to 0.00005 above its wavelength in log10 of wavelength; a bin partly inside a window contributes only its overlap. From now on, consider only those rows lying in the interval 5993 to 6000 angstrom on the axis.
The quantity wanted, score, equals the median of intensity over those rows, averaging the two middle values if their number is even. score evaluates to 6.91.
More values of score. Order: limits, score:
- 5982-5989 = 6.81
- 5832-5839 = 6.81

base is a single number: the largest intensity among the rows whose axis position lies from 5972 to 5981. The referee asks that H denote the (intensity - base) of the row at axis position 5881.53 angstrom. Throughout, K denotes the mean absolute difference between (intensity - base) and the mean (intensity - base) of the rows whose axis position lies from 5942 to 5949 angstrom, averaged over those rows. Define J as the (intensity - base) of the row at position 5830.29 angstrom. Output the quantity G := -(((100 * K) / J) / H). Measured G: -57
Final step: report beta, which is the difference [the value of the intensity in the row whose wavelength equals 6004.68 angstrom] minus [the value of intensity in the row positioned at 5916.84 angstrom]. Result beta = 2.2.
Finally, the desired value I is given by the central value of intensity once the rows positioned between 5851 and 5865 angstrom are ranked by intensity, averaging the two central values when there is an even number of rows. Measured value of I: 6.9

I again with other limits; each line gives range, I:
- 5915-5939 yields 6.5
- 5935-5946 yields 6.6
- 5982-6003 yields 6.8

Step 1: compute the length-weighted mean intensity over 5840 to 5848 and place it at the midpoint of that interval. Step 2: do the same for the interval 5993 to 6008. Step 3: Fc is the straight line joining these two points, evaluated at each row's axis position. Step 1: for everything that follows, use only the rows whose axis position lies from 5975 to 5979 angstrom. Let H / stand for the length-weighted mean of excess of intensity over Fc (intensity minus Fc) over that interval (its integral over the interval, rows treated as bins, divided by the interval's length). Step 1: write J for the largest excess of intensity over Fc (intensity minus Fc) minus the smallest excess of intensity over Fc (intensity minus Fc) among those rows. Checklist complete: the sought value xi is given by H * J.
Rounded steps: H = 0.06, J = 1.38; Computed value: 0.09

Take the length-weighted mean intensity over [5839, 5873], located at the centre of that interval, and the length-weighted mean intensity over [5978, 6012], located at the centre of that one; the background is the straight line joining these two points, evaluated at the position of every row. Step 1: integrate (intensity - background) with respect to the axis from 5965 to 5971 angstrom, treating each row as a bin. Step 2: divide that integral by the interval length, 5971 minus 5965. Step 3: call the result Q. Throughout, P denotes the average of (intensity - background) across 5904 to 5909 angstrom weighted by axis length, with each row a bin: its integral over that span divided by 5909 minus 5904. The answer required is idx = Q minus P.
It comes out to -0.57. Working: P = 0.3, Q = -0.3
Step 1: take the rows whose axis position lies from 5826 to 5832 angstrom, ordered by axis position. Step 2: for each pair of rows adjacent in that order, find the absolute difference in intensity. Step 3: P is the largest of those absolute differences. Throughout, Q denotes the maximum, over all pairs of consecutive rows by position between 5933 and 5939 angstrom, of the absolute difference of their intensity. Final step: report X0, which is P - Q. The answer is 0.7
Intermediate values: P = 2.0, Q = 1.32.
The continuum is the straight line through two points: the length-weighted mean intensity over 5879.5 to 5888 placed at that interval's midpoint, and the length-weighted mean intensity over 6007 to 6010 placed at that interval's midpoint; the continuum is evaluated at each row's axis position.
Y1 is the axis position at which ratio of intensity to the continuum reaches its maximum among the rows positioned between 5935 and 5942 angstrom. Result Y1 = 5940.05 angstrom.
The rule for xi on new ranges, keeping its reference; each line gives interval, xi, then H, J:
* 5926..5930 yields -0.61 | -0.93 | 0.65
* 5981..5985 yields -0.51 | -0.37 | 1.35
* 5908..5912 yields -0.03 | -0.04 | 0.72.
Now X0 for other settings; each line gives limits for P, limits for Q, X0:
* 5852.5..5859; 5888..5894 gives -4.4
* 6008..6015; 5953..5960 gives 0.0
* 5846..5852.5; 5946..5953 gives 0.9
